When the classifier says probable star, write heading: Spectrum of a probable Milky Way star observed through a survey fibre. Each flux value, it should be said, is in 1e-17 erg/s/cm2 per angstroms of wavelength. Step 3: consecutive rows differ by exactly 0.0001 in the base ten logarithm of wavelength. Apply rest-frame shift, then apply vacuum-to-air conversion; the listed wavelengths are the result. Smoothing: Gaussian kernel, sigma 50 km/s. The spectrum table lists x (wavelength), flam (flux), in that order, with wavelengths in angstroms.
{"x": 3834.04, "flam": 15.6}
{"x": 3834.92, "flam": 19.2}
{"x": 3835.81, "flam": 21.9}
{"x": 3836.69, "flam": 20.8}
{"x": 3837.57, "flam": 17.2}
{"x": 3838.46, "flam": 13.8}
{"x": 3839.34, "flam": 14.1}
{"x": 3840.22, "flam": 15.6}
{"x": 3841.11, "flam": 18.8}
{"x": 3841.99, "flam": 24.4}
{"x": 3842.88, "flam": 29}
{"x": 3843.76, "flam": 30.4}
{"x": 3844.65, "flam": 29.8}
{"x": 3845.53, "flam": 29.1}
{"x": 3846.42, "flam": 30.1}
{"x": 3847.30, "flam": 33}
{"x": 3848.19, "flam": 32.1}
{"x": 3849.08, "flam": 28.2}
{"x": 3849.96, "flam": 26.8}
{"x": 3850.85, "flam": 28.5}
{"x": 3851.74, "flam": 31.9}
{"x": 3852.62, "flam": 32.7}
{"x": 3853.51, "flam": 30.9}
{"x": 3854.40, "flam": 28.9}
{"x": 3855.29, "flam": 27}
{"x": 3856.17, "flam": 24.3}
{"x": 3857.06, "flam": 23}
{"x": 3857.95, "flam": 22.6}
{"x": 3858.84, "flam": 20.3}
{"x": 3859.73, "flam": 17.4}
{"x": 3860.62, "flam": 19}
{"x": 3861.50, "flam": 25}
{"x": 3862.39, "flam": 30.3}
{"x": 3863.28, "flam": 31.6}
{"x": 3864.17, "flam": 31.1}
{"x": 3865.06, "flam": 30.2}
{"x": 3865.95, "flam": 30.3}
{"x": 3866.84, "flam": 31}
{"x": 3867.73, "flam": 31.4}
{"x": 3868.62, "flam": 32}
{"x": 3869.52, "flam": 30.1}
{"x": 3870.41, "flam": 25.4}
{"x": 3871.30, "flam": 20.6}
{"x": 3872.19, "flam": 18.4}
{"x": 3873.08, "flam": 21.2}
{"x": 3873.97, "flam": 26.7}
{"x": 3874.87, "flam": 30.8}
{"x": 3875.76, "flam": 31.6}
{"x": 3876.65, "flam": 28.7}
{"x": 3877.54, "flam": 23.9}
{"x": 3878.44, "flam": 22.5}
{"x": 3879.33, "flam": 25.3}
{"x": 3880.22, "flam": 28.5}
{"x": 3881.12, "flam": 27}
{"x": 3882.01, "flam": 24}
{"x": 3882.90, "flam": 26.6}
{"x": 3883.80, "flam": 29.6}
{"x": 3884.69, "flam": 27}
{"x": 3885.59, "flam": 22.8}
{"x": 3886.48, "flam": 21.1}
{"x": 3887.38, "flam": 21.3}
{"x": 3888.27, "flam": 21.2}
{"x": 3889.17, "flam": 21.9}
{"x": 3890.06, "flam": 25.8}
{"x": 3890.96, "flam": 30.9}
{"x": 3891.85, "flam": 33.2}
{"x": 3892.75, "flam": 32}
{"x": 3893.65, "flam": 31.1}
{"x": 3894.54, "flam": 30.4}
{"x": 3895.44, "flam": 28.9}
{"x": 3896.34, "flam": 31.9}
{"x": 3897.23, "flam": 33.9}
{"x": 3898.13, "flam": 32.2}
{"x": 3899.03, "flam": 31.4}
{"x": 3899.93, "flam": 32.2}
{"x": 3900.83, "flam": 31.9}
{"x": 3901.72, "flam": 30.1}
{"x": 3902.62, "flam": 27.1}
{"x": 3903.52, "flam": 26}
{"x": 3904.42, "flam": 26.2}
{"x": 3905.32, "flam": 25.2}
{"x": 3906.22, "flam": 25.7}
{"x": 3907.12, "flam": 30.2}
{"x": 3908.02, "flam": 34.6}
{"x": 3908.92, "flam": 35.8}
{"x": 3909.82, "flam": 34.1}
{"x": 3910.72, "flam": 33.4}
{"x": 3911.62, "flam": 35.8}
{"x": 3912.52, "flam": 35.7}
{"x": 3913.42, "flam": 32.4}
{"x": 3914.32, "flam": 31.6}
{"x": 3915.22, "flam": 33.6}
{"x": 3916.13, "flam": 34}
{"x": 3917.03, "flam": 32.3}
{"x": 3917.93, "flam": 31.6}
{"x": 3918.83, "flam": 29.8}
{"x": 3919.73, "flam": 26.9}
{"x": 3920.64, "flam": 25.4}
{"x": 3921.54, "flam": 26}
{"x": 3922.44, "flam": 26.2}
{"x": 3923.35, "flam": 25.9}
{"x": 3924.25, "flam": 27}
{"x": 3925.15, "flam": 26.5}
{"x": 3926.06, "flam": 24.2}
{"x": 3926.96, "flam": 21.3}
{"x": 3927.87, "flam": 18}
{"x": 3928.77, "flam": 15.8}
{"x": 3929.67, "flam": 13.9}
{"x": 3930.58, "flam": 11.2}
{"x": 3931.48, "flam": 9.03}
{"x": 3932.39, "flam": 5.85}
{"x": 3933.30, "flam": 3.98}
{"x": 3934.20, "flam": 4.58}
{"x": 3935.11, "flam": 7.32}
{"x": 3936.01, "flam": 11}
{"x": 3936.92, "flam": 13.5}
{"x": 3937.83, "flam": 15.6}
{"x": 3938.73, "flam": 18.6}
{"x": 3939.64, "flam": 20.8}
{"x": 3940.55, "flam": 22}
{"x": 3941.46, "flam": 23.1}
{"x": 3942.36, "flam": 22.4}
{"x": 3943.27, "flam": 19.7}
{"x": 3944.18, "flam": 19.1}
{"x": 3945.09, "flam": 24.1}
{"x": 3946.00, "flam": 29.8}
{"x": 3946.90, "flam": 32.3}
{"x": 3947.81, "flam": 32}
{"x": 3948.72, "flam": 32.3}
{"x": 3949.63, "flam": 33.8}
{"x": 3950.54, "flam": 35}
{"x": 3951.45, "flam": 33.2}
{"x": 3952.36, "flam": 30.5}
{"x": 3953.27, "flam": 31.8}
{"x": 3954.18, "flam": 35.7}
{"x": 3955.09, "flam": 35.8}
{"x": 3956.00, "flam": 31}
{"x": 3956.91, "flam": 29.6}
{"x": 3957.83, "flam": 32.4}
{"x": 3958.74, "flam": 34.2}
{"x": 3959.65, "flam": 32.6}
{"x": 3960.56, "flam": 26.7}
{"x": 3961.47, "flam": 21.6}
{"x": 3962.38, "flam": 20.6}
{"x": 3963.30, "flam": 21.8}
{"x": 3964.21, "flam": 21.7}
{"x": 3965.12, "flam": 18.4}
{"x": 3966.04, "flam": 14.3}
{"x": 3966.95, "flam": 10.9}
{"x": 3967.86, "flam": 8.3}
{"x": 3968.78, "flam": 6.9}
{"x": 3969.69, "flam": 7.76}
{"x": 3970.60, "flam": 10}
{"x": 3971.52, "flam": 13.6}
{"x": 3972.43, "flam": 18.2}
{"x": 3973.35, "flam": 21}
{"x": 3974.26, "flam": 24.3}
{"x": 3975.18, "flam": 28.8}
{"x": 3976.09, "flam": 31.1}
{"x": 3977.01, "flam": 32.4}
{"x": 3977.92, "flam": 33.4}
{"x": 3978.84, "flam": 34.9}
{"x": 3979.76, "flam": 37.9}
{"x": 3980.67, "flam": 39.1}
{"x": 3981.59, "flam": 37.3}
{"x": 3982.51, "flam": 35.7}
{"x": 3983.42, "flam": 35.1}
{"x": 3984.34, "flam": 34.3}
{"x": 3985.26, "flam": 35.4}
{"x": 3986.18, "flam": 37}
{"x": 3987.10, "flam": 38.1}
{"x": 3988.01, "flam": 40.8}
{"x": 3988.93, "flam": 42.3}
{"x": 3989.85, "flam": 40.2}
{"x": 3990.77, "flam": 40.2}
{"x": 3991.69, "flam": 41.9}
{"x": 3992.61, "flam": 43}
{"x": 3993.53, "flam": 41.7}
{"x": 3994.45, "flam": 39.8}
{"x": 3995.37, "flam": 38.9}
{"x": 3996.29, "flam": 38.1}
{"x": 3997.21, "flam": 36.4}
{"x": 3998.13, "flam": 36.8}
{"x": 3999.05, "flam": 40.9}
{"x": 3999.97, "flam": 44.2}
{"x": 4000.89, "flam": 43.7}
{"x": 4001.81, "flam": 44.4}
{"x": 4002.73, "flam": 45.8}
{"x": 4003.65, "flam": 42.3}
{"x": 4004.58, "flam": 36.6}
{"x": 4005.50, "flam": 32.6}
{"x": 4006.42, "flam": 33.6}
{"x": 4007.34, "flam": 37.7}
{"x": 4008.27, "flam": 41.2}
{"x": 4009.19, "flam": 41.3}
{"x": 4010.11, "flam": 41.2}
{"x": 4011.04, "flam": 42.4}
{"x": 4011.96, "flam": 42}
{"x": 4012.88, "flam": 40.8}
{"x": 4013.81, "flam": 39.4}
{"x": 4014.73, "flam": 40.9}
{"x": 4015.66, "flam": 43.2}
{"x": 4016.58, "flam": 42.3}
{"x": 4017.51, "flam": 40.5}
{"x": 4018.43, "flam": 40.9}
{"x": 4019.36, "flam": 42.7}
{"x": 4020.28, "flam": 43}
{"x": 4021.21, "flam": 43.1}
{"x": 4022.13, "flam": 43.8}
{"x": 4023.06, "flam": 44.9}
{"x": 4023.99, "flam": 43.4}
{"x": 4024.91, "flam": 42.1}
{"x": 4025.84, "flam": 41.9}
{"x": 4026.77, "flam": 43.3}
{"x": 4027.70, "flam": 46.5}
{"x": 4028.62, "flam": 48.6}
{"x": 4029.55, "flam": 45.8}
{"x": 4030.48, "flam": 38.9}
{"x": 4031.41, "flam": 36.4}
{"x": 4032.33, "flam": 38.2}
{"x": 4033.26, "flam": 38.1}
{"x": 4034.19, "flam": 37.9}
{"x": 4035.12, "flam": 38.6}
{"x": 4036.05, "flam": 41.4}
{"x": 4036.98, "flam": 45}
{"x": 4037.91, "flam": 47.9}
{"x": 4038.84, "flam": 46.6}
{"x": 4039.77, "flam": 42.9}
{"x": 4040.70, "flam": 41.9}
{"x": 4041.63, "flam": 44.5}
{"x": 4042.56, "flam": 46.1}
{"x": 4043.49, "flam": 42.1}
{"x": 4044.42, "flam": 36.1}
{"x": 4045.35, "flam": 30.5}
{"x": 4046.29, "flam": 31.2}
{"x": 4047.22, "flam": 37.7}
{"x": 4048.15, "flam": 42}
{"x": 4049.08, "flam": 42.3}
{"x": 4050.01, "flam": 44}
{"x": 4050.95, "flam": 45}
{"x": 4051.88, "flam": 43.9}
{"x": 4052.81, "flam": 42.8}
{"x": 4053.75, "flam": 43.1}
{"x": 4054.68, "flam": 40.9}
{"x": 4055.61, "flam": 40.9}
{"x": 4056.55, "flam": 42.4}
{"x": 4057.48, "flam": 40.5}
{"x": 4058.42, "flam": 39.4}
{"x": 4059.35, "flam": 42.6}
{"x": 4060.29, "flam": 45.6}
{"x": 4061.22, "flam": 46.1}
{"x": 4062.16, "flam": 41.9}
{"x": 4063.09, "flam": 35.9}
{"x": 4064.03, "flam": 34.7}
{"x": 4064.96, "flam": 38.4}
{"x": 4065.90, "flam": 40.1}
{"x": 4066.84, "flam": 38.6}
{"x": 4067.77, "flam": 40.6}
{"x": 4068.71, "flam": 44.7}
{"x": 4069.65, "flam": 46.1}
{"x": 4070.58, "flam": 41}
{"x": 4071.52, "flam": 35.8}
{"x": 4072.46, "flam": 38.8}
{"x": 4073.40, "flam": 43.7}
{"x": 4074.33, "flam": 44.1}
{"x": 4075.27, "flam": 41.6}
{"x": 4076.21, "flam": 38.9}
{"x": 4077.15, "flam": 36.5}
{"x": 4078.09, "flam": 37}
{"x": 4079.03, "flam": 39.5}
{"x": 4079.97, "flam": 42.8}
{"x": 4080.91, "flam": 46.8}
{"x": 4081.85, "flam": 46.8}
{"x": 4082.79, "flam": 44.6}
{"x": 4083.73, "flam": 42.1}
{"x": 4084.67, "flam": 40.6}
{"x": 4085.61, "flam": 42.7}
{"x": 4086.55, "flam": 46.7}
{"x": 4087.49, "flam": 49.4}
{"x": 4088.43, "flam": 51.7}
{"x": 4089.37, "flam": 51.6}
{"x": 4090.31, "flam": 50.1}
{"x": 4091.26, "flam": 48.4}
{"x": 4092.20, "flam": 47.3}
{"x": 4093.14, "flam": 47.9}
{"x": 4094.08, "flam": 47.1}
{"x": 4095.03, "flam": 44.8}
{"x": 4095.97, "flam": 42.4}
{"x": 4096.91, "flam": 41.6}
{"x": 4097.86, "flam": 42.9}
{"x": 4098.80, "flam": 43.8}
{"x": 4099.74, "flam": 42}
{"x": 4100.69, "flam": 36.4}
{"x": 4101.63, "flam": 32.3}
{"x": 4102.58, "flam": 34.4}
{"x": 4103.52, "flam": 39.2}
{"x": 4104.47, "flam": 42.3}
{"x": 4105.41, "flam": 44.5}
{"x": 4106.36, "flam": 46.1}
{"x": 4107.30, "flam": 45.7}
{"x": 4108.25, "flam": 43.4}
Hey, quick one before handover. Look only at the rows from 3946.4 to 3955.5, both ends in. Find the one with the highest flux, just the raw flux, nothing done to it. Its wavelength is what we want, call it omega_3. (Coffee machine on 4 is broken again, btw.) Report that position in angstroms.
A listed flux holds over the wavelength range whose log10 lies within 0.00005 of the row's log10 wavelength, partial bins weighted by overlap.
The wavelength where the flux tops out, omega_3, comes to 3955.09 angstroms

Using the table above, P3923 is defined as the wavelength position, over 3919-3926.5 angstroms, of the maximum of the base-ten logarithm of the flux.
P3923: 3924.25 angstroms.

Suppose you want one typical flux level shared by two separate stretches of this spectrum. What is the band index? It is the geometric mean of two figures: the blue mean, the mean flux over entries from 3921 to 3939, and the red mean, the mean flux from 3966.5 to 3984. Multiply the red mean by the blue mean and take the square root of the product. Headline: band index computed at 20.0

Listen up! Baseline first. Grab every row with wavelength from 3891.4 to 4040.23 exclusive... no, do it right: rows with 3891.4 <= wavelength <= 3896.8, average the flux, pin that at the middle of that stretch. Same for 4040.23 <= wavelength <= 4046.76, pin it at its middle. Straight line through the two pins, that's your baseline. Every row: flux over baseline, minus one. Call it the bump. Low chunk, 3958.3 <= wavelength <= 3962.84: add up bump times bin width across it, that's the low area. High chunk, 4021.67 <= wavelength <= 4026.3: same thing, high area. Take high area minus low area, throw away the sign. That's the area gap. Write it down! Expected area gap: 1.6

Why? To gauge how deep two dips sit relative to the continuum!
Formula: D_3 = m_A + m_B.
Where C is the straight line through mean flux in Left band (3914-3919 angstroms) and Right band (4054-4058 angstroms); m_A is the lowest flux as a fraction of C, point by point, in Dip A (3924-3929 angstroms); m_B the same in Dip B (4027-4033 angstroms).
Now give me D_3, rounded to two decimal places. 1.40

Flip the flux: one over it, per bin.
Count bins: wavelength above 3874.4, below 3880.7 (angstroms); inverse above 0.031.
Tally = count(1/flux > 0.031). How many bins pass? 7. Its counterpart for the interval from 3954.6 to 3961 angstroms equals 3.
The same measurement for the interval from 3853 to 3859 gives 7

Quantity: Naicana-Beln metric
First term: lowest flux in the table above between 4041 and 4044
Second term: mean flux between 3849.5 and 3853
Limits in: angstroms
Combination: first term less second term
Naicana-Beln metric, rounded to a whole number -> 12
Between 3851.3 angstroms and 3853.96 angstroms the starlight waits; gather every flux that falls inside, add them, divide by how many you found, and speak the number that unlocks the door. 32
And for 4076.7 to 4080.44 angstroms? 39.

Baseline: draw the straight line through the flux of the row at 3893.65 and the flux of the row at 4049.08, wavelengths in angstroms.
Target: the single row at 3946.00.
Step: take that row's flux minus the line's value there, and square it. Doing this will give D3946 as 26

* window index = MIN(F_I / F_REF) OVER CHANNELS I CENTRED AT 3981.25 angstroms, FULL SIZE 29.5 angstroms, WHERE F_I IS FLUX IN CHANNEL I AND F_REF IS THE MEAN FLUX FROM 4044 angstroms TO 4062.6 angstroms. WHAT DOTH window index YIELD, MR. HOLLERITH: 0.17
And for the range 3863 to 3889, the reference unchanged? 0.45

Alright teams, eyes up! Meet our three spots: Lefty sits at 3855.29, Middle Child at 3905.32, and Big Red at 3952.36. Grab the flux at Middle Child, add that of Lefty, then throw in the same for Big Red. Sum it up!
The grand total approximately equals 83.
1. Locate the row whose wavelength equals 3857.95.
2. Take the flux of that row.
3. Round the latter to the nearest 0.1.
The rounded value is 22.6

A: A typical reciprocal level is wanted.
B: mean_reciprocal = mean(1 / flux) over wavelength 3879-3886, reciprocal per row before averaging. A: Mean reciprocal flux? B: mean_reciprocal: 0.038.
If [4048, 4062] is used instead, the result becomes 0.023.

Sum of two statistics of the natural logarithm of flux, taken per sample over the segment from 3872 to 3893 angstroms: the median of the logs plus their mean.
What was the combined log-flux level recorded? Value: 6.5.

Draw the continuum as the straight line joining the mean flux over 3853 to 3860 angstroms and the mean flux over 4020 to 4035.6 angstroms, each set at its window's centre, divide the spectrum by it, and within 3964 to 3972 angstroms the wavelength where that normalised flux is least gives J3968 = 3968.78 angstroms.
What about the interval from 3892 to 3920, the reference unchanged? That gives 3905.32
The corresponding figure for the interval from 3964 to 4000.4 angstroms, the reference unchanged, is 3968.78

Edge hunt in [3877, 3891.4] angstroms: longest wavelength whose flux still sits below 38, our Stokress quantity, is 3890.96 angstroms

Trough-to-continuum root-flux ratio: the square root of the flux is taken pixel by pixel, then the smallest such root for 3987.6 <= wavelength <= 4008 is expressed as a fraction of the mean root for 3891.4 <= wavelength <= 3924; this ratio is 1.03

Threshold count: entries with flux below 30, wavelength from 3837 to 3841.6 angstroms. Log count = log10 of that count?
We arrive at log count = 0.70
